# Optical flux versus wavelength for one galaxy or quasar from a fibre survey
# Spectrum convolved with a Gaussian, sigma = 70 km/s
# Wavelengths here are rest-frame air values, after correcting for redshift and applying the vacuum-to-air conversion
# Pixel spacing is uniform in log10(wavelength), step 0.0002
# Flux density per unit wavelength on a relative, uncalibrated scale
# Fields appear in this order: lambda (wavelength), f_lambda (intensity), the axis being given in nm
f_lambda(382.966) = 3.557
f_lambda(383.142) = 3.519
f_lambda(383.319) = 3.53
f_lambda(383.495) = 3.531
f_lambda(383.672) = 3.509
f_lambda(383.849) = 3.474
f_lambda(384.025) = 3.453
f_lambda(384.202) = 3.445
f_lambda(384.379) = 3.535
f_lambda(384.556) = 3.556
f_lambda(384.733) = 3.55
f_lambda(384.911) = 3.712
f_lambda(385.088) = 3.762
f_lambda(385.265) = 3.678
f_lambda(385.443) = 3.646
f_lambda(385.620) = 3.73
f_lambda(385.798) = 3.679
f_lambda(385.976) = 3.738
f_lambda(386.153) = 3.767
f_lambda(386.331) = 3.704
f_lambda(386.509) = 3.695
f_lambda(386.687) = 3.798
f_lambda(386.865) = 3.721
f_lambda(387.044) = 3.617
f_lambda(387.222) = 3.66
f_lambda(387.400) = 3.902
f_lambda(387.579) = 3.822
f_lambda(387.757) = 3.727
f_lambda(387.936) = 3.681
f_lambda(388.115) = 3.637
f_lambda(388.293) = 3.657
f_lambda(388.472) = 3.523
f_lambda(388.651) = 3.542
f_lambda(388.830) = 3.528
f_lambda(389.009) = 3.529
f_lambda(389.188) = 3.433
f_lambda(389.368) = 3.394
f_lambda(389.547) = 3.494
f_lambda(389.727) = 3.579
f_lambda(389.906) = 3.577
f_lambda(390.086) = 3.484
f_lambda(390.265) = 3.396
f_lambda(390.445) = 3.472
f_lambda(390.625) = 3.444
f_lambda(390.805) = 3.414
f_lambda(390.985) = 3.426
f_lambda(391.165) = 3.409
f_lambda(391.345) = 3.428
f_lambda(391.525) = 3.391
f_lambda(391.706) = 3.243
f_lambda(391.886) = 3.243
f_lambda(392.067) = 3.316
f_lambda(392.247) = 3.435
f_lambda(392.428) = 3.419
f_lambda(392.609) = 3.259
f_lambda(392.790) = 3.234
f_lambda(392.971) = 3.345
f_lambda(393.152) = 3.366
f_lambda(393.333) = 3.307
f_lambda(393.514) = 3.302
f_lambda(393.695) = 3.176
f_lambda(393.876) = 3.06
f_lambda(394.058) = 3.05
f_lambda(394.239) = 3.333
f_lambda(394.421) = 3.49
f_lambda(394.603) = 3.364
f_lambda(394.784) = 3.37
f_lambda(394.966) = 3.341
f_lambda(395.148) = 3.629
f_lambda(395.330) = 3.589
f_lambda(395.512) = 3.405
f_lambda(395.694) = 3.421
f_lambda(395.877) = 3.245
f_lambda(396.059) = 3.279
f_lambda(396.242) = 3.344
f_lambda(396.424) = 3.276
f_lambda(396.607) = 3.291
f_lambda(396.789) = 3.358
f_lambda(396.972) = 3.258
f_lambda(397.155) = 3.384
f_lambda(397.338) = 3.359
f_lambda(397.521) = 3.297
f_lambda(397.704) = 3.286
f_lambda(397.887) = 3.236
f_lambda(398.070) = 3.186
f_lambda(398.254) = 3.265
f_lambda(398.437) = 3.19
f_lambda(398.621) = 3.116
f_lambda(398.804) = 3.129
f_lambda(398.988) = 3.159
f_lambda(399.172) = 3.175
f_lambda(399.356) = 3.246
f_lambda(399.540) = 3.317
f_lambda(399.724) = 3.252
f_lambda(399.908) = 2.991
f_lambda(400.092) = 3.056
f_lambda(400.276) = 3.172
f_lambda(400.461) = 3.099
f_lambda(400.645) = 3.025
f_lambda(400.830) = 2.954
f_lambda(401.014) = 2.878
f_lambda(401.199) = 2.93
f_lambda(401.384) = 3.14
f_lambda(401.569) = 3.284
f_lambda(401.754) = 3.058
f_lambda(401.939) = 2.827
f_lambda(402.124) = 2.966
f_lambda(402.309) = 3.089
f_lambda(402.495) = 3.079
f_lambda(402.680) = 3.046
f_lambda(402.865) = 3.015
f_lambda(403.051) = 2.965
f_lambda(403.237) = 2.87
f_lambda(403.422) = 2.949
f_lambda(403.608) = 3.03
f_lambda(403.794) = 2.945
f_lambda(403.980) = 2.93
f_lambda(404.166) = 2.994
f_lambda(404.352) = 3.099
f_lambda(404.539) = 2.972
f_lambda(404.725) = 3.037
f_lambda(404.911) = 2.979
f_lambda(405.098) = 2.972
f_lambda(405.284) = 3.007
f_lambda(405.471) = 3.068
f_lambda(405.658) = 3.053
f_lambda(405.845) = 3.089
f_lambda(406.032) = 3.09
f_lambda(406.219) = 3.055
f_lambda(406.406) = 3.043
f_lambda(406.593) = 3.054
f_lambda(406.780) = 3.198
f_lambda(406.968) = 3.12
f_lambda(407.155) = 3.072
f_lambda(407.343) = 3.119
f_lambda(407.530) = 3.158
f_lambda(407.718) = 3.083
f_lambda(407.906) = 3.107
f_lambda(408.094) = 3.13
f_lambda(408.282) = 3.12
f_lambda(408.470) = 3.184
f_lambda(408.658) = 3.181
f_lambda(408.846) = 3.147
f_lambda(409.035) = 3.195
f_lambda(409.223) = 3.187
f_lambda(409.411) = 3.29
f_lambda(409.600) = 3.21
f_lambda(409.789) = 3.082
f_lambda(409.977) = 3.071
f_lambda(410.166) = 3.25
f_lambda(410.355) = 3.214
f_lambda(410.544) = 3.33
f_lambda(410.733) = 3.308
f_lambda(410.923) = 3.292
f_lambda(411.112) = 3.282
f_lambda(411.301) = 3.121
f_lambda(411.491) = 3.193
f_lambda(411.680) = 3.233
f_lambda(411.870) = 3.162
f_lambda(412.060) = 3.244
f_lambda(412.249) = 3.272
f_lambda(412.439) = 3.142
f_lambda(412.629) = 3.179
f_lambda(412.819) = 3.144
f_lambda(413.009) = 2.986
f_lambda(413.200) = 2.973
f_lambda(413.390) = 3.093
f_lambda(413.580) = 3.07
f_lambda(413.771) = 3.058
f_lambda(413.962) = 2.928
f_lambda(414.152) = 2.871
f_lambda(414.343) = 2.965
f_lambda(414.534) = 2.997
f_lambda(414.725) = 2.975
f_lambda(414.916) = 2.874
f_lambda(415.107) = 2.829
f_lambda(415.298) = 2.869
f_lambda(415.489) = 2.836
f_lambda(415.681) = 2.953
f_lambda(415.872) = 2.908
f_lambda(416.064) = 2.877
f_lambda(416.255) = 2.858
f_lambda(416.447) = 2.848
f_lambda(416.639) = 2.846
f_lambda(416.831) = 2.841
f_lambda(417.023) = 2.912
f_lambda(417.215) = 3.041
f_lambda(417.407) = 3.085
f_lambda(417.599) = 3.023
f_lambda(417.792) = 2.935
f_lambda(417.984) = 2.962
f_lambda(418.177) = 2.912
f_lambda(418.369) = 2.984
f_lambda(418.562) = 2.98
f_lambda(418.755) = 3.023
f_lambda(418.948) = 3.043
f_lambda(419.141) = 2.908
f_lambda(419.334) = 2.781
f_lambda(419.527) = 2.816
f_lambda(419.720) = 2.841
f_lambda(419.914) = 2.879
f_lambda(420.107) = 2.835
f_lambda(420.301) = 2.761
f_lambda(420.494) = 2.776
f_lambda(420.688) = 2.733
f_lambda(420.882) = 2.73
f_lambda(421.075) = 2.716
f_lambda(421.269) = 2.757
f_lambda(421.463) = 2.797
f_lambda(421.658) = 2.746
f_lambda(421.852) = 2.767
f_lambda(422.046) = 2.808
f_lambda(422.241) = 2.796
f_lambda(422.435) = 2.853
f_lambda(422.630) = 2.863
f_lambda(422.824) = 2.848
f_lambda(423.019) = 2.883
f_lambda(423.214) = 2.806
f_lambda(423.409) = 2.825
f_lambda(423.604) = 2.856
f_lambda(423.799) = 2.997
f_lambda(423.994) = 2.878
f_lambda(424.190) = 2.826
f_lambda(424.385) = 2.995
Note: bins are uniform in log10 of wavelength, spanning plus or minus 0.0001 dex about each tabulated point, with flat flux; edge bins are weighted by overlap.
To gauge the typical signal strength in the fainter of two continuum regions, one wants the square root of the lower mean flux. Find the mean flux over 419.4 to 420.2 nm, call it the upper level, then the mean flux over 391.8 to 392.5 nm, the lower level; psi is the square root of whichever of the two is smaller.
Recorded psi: 1.69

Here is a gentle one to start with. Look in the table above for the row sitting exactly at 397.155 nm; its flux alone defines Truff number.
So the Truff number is 3.384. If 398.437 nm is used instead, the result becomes 3.19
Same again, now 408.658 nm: 3.181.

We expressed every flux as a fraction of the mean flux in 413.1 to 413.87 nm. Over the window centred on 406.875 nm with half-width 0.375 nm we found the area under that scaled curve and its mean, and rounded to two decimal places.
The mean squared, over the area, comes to 1.36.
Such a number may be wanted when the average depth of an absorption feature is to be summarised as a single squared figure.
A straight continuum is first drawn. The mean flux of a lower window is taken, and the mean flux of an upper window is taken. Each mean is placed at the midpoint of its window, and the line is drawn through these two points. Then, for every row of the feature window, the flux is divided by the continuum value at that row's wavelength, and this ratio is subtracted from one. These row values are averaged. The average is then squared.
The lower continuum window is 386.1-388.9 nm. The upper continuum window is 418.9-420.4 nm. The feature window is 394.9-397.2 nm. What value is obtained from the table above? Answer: 0.0007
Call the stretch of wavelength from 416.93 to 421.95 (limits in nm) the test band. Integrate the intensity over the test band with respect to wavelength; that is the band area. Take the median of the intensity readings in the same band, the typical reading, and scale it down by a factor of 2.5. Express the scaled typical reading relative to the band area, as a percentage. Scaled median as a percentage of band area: 7.9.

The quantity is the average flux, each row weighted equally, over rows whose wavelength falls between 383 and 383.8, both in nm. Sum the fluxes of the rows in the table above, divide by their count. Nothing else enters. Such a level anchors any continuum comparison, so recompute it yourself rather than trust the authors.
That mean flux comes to 3.5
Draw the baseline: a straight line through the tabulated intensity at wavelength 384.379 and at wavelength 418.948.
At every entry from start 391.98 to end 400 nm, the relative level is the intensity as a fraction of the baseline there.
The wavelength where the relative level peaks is 395.148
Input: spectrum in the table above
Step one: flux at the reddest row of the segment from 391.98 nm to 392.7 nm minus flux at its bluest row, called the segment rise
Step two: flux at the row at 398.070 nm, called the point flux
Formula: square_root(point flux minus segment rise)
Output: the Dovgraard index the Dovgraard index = 1.80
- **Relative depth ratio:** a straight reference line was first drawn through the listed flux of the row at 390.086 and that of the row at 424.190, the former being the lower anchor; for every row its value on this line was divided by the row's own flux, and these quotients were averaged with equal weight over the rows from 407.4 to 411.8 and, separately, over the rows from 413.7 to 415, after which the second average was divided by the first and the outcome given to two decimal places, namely 1.05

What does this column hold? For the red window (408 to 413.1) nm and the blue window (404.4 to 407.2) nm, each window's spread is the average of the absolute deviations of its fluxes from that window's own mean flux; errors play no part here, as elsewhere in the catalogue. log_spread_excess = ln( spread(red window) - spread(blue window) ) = -3.9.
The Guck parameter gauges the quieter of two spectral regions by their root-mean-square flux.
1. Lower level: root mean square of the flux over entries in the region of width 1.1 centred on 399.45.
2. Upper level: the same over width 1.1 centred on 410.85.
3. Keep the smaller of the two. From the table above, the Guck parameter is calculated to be 3.2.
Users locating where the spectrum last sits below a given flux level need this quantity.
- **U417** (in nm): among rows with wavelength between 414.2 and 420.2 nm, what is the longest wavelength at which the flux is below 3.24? 420.107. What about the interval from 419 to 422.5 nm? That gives 422.435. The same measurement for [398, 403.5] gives 403.422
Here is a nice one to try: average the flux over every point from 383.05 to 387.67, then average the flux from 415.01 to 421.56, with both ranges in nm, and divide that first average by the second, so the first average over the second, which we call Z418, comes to 1.27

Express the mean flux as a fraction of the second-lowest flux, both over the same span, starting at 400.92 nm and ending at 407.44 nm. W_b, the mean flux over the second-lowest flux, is 1.06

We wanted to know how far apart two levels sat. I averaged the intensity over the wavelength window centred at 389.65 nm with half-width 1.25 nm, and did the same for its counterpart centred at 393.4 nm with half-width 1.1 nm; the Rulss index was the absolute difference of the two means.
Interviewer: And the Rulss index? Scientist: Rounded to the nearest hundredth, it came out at 0.21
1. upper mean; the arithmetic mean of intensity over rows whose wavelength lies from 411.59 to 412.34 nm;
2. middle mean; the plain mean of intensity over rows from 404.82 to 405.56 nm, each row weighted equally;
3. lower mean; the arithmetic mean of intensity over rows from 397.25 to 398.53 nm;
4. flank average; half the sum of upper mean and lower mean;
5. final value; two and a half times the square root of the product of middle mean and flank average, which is 7.8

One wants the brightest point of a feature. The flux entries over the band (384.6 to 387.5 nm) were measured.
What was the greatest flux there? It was 3.902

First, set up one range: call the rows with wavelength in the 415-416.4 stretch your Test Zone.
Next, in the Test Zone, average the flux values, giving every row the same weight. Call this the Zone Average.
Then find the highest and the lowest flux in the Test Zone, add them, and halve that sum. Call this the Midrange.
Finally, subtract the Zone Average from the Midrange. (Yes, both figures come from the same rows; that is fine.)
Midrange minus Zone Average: 0.015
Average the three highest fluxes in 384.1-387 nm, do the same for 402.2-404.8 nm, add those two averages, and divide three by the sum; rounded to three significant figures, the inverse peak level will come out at 0.437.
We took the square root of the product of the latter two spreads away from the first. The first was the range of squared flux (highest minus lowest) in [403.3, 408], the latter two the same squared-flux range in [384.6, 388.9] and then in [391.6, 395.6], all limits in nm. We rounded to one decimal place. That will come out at -1.7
